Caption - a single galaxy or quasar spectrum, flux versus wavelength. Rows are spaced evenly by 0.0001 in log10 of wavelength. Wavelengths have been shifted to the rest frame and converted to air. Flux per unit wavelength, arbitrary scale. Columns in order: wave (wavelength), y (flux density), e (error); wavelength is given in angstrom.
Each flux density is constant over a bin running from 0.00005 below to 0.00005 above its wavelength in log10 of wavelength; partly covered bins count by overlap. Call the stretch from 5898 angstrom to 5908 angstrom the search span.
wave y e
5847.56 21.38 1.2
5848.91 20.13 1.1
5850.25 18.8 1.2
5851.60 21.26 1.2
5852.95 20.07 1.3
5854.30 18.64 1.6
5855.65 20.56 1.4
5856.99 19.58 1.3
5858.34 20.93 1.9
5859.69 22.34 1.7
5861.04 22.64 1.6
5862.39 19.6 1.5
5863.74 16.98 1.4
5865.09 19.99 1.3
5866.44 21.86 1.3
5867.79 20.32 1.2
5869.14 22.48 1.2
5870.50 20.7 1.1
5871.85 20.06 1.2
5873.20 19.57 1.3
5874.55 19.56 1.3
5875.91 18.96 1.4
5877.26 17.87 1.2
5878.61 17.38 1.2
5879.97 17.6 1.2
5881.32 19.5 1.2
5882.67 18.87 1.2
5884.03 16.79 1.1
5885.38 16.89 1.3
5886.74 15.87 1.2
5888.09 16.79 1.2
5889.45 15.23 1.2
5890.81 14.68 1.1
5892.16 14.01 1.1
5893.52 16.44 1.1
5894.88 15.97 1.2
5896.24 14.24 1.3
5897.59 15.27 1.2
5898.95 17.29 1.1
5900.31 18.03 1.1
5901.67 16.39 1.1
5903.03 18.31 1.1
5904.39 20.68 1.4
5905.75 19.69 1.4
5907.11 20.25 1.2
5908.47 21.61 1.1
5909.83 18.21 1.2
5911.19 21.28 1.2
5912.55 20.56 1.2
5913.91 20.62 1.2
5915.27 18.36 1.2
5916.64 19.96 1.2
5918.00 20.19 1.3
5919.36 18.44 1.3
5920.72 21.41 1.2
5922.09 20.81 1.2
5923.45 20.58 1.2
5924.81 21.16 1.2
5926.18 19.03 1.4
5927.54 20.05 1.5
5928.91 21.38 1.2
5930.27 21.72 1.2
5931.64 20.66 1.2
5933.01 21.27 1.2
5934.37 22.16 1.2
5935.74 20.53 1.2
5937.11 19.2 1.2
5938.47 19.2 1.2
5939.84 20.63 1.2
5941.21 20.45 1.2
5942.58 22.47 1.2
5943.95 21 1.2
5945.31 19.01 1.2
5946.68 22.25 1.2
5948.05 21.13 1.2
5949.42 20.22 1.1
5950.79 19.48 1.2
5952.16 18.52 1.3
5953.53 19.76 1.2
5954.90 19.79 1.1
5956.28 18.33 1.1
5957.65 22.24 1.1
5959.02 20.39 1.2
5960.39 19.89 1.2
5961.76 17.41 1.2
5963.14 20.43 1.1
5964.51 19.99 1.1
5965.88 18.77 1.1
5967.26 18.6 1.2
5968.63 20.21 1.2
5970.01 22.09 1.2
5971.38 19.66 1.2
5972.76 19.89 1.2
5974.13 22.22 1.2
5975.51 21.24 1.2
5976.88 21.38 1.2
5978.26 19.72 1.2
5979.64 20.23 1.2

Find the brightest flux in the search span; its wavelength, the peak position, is 5904.39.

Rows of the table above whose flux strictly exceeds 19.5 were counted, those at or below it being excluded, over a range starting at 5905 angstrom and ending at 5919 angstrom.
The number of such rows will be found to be 8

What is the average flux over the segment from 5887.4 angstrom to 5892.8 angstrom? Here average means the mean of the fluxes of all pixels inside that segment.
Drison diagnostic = 15.2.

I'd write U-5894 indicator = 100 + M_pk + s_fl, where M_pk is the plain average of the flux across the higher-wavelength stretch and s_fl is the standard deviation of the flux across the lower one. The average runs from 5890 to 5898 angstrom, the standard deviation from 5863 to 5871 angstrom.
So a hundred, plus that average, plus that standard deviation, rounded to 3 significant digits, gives 117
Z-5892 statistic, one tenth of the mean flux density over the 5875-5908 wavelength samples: 1.72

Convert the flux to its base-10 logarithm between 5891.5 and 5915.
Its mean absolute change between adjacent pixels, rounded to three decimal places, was 0.037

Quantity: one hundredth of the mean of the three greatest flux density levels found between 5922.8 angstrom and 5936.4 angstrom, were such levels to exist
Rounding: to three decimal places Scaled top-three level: 0.218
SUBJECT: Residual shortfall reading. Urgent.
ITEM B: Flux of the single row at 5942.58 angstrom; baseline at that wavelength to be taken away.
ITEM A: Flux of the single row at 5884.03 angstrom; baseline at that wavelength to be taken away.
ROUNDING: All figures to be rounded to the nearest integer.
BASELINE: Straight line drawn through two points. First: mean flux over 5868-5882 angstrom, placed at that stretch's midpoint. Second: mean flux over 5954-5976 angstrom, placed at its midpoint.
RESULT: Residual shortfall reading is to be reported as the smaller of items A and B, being -3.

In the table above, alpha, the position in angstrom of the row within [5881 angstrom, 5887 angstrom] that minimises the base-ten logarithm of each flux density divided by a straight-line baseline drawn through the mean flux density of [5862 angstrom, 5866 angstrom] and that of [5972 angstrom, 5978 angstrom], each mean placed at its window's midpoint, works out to 5886.74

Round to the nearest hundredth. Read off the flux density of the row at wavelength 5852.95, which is 20.07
